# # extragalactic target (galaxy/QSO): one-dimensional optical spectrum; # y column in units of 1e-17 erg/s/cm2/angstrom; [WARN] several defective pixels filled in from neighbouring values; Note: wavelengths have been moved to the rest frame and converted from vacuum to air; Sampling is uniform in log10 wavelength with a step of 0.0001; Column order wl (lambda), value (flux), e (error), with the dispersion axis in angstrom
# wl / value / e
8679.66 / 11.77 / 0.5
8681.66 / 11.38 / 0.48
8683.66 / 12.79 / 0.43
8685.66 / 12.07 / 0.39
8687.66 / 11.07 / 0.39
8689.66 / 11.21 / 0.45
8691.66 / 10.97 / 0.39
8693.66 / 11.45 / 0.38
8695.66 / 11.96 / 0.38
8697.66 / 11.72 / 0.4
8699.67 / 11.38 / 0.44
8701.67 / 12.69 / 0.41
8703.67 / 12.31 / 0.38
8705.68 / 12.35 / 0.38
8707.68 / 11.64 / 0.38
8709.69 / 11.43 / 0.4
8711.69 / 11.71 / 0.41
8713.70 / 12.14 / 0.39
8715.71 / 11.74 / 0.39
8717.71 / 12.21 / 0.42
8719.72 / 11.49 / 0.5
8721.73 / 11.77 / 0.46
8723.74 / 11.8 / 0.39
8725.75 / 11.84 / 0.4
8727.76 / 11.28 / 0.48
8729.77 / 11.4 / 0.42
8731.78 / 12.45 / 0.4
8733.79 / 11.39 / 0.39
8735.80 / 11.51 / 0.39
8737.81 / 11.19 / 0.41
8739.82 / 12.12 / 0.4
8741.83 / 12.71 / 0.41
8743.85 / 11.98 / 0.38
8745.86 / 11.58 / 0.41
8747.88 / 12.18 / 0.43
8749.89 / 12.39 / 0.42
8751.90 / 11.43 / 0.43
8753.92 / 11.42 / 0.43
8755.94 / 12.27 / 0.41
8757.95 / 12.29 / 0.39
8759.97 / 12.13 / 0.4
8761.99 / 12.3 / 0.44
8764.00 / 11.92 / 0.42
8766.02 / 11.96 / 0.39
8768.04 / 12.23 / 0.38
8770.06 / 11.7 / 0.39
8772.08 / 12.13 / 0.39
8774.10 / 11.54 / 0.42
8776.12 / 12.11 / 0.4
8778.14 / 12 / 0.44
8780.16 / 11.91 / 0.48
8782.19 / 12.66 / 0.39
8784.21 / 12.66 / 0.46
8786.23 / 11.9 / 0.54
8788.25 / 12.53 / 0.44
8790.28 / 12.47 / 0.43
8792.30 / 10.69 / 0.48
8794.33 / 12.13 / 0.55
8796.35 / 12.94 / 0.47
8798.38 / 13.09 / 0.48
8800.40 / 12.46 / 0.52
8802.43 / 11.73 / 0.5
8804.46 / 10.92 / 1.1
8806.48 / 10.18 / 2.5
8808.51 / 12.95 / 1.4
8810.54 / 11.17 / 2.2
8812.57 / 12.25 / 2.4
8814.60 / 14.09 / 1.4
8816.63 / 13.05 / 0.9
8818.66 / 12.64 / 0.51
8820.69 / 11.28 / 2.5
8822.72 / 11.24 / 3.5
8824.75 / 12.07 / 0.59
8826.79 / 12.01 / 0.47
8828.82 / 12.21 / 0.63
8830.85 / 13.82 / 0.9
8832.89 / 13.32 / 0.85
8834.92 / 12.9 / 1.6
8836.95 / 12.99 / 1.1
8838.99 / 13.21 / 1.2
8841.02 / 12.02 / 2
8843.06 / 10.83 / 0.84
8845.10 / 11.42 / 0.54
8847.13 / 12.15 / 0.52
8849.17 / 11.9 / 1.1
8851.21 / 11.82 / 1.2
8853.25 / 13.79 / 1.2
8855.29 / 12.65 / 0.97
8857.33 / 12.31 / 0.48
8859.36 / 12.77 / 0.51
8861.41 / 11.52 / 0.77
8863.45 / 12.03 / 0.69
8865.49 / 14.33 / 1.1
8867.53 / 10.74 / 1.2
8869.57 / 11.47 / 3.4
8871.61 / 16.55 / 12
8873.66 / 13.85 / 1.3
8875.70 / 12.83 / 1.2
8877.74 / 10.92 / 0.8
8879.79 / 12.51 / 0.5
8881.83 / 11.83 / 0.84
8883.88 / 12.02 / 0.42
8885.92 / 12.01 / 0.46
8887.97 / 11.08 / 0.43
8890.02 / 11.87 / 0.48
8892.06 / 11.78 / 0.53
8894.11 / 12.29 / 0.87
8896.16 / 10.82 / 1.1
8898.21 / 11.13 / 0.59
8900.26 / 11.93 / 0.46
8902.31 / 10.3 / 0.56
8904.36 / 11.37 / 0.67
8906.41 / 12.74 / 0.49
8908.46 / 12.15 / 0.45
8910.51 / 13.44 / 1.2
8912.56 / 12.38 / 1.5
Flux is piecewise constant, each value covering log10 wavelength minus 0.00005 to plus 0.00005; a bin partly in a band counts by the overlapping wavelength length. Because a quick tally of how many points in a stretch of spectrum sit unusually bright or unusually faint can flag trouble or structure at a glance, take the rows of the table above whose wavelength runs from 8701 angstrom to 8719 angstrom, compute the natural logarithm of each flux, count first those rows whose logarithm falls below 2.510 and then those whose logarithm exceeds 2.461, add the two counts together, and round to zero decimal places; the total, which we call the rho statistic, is 12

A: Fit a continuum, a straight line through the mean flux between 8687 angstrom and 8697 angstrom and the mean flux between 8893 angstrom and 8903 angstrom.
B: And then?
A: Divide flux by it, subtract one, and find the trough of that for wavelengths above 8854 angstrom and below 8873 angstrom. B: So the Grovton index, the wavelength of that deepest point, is 8867.53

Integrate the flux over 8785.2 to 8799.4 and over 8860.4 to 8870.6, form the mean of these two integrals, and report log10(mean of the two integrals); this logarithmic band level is 2.17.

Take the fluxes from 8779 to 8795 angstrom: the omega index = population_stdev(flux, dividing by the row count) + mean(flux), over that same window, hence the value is 12.7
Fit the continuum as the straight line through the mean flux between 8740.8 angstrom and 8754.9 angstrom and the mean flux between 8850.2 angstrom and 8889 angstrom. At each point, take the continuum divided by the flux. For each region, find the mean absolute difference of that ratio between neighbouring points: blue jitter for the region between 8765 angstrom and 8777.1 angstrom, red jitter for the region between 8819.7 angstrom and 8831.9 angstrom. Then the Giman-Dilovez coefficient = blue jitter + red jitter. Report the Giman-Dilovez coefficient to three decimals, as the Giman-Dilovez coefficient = 0.084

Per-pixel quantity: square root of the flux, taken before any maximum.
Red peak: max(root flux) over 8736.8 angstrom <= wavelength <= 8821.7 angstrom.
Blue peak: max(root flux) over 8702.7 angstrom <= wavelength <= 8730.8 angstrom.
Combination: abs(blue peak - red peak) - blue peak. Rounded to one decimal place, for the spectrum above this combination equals -3.3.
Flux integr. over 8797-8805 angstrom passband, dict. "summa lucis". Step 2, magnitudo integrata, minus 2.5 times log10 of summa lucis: -4.97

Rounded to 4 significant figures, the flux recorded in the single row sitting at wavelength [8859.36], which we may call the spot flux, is 12.77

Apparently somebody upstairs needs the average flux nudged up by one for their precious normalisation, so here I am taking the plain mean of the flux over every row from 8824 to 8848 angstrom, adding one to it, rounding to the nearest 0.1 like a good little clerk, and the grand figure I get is 13.4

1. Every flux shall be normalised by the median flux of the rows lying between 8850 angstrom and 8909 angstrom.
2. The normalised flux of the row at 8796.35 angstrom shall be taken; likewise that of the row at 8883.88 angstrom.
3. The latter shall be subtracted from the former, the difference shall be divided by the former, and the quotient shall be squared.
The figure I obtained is 0.0051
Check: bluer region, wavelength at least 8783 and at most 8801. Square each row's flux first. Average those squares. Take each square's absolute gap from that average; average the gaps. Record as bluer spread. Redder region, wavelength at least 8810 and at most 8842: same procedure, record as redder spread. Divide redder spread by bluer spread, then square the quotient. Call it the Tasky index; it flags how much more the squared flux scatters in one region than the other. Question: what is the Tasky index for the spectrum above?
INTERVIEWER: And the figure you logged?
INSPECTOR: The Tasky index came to 2.4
